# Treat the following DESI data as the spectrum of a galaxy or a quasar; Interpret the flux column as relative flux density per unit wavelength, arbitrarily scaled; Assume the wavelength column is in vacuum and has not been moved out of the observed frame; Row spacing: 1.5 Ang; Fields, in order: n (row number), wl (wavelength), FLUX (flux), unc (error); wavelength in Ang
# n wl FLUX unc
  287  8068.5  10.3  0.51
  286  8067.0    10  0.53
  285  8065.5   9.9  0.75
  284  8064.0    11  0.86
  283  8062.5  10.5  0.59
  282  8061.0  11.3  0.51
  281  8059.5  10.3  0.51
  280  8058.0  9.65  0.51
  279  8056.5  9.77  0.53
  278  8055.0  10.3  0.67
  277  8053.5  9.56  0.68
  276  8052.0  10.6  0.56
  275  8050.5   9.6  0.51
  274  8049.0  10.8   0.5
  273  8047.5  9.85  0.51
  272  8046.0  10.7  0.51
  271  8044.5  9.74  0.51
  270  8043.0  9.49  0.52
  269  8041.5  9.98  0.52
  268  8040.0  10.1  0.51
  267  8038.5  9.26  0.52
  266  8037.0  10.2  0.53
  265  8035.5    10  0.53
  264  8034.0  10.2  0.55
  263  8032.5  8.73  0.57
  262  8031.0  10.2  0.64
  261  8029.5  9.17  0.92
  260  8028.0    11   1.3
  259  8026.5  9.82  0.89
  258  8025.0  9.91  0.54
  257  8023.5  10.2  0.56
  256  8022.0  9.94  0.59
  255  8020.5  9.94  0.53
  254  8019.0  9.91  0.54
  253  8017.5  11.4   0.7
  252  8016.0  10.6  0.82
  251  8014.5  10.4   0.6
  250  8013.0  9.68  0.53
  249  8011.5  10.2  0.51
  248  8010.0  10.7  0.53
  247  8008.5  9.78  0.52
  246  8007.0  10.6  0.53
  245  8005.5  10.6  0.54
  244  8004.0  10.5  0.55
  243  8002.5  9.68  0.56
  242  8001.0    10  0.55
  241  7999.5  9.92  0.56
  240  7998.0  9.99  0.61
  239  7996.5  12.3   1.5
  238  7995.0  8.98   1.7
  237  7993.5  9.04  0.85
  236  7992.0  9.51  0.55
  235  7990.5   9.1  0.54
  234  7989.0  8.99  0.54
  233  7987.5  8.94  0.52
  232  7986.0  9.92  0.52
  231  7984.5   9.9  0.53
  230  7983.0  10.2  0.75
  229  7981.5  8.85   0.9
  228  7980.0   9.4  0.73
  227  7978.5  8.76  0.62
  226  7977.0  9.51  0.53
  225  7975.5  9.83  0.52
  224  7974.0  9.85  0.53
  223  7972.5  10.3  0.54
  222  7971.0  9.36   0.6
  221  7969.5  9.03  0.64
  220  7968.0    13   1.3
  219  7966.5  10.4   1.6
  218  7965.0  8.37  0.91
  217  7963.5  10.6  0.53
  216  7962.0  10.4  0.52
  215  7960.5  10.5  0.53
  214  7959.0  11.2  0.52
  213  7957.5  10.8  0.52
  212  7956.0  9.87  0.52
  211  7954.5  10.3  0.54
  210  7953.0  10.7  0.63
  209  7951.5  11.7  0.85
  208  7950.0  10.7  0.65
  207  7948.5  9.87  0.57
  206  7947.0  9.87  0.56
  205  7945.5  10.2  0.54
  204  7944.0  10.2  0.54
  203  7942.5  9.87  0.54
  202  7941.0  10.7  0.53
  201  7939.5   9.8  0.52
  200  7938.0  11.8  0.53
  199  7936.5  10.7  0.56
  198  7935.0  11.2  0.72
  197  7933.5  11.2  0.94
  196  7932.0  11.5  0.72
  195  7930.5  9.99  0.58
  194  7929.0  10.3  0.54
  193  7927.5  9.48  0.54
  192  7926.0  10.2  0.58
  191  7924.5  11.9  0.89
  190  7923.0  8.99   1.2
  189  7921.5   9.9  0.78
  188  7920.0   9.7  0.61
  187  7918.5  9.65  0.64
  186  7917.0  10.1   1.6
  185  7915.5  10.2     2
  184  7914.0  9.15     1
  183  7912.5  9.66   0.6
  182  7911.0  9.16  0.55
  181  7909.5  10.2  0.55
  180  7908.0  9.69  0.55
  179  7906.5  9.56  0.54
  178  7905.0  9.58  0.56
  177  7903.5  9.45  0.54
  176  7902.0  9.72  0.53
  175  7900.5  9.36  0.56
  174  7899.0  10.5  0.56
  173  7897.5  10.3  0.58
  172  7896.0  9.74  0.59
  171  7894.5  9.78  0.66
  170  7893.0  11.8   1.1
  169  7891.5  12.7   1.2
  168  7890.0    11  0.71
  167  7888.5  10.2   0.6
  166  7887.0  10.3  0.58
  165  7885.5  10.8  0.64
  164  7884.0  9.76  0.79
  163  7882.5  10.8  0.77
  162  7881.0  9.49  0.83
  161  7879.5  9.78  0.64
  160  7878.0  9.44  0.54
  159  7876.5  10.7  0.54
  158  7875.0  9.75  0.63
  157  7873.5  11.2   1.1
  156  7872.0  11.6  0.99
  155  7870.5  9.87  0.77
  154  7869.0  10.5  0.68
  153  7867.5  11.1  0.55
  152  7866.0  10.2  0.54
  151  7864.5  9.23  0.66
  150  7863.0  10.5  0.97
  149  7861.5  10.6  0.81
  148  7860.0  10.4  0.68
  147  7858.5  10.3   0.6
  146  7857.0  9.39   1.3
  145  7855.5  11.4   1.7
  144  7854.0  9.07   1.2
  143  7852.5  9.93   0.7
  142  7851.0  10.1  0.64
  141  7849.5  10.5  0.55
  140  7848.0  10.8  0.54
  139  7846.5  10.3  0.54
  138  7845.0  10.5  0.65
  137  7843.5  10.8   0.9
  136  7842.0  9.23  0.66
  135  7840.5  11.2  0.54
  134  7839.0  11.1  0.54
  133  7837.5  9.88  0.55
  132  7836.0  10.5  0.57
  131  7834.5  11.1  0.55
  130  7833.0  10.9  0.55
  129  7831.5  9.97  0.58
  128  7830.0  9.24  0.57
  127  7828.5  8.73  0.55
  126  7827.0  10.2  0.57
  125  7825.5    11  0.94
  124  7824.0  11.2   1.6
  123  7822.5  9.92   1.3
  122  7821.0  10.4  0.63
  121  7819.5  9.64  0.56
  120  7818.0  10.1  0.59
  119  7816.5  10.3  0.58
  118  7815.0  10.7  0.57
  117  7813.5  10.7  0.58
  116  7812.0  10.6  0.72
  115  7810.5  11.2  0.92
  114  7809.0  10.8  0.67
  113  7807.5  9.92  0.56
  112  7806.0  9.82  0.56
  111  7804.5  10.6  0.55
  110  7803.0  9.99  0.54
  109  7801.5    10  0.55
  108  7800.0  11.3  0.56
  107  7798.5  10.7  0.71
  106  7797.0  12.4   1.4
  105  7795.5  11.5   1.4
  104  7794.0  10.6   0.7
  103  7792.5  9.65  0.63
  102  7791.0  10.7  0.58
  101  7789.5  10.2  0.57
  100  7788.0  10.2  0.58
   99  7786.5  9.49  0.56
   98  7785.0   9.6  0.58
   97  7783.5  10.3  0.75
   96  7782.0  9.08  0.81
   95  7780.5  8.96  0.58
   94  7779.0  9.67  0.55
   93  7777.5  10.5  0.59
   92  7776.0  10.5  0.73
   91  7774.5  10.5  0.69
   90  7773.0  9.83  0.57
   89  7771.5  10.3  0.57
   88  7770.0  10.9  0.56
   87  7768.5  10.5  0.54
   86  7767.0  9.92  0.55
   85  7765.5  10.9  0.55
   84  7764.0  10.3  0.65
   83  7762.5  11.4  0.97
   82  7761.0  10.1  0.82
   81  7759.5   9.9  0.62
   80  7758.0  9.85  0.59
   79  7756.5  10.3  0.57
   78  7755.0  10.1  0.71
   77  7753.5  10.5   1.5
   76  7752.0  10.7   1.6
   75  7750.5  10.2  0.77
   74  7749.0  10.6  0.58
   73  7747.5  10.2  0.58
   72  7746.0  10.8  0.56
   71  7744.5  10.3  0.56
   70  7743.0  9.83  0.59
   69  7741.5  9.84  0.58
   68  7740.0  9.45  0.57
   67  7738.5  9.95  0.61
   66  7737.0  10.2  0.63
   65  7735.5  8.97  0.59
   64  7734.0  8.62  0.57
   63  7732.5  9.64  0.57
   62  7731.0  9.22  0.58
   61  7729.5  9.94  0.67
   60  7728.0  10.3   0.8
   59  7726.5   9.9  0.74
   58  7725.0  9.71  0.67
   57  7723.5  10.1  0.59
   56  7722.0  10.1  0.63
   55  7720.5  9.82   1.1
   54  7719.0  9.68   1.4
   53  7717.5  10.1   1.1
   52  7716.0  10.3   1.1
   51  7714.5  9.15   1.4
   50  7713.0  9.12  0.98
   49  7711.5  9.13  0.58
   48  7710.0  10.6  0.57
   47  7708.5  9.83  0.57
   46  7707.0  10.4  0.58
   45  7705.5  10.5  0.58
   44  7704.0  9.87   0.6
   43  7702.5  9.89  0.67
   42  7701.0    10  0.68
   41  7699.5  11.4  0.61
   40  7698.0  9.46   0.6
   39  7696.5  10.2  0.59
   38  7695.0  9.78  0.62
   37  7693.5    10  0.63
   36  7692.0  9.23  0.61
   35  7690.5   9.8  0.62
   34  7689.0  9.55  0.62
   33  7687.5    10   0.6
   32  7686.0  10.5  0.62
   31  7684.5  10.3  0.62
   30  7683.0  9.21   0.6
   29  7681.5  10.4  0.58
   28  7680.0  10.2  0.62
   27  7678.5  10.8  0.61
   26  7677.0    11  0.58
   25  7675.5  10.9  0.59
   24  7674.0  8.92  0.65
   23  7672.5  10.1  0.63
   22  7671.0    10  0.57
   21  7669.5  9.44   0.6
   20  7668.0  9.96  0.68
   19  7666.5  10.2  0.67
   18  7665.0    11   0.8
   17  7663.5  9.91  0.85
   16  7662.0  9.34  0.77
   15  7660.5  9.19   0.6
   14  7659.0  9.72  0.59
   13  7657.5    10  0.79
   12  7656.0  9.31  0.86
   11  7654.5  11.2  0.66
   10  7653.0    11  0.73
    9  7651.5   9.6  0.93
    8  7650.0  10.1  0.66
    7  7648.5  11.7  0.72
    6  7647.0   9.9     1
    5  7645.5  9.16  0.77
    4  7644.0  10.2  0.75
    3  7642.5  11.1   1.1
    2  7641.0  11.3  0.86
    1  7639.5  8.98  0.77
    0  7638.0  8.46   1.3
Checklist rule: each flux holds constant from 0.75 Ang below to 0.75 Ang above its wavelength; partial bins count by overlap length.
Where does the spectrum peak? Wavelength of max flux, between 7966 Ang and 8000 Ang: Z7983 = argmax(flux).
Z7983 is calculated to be 7968.0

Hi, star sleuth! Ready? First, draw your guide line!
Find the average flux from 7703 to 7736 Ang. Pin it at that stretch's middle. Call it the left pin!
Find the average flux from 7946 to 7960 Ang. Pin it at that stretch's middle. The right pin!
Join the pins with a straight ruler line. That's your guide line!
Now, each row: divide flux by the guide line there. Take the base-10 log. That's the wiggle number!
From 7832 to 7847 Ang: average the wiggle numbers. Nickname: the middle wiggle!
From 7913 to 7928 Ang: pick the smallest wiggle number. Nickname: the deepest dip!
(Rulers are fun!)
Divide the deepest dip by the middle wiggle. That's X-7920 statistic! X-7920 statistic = -4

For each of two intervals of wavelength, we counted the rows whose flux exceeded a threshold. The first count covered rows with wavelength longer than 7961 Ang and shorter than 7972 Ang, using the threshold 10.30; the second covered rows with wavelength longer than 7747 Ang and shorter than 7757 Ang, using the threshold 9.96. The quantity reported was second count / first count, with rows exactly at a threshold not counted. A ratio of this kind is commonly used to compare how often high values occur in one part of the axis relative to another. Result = 2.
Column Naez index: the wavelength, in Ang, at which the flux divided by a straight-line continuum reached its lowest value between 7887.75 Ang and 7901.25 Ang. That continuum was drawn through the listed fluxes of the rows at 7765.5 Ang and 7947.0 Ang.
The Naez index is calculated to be 7900.5 Ang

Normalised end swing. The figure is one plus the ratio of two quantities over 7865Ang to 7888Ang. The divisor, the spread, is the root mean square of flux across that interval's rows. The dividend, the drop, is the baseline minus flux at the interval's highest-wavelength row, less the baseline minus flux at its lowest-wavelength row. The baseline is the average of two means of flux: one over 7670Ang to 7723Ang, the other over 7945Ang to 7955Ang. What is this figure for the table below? 0.99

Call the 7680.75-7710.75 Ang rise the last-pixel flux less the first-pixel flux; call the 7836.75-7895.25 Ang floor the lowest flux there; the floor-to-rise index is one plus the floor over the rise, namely 46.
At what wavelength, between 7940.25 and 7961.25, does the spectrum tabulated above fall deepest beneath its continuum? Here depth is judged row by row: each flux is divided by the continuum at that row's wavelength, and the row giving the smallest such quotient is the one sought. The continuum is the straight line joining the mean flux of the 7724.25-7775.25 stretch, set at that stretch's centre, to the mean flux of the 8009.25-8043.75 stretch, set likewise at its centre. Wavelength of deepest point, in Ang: 7942.5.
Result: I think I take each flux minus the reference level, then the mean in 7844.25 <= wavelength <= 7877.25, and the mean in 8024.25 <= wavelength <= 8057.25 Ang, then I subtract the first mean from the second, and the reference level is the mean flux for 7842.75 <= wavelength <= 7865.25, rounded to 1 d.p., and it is -0.4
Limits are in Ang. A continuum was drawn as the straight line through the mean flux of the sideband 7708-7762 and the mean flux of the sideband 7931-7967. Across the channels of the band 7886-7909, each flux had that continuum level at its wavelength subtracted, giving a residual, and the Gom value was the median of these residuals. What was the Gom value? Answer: -0.59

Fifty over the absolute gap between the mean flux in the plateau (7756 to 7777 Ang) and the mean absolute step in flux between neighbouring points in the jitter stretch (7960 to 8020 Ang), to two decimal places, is 5.23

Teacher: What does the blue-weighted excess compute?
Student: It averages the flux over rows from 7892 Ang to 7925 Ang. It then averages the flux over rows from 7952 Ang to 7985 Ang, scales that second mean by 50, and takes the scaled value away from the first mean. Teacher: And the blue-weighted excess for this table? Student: -493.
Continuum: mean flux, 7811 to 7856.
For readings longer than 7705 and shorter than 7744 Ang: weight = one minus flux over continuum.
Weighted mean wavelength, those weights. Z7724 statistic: 7727.0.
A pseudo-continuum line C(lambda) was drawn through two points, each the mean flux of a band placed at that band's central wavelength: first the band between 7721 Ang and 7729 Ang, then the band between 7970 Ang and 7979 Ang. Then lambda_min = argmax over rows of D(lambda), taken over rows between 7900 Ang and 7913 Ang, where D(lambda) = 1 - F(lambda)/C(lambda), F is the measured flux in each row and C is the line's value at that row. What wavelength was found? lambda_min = 7911.0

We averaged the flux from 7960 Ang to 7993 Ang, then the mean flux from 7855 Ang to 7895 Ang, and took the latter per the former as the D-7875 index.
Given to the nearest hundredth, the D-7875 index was 1.07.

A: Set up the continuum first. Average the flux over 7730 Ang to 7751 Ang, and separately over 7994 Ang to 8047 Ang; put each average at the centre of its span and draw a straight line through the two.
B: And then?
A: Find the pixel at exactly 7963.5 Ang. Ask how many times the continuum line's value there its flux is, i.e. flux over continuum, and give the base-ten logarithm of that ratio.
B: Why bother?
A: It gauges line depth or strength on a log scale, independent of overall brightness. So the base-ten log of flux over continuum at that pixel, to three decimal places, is 0.023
